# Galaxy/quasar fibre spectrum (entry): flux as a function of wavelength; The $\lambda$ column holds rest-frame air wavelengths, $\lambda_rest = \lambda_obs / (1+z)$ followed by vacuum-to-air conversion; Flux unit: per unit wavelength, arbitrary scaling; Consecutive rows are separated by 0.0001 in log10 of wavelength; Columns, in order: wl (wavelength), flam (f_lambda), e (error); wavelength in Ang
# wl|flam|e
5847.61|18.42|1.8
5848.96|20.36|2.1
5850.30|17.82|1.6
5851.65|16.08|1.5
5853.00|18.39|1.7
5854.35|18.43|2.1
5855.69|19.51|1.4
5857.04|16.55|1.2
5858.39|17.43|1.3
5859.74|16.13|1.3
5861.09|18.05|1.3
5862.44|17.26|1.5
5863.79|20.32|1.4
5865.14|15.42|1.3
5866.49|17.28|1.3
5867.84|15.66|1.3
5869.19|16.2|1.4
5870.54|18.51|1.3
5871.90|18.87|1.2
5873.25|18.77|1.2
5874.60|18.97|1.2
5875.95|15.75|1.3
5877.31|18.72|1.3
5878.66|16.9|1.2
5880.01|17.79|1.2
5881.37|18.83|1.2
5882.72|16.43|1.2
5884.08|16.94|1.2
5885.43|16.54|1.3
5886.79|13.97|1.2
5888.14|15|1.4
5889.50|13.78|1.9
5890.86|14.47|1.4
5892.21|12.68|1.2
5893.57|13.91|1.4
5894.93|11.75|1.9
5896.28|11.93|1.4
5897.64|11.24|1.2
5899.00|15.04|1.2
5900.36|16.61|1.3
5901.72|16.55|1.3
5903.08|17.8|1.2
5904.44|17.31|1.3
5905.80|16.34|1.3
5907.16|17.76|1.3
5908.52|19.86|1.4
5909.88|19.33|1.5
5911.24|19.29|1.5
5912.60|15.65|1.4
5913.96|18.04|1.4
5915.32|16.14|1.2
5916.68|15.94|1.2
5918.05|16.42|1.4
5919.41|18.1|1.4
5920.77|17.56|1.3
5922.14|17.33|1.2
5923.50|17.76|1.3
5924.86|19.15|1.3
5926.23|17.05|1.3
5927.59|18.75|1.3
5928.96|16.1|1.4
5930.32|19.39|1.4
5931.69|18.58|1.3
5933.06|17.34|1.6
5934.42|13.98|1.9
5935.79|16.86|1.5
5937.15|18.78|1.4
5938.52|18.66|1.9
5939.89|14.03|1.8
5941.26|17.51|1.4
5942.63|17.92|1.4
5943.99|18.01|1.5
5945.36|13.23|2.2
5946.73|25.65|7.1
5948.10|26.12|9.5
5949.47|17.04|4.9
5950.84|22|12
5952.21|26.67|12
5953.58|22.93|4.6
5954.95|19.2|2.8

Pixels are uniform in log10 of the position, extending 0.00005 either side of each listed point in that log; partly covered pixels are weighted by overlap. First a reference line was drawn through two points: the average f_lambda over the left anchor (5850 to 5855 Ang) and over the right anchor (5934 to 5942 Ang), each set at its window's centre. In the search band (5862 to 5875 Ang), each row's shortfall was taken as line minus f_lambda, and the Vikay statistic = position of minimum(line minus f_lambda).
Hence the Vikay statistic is 5863.79 Ang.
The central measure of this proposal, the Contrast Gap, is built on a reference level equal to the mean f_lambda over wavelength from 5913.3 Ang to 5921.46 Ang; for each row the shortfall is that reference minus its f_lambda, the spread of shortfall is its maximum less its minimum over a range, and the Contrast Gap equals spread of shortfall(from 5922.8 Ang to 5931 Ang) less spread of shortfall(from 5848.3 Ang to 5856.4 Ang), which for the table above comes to -1.0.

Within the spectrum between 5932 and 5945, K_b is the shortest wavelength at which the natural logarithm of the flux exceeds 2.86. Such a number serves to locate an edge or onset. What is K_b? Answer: 5937.15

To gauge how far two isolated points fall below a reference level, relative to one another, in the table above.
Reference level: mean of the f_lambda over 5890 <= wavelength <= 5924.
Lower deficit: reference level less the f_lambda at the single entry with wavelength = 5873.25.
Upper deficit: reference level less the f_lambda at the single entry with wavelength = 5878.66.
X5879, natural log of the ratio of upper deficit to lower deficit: -1.3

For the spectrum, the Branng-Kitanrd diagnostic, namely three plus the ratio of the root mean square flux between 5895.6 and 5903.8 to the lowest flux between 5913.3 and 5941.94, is 4.08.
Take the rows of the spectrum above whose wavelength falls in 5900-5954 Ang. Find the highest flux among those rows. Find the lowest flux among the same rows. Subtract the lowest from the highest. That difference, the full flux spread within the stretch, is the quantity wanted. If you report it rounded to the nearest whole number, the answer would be 13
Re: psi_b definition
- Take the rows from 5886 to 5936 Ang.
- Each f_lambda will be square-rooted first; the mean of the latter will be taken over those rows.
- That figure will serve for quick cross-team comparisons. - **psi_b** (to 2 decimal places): 4.03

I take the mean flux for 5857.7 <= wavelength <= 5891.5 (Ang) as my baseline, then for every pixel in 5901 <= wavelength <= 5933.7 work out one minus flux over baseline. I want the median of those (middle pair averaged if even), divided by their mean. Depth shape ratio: 1.02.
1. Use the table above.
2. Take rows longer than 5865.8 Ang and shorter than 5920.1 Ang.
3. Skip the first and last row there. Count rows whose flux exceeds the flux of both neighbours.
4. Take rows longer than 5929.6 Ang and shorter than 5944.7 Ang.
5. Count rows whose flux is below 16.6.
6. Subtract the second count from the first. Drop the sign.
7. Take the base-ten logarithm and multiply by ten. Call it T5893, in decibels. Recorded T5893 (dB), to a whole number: 10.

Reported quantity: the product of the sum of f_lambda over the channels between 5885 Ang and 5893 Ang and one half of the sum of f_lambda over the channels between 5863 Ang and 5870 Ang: 3669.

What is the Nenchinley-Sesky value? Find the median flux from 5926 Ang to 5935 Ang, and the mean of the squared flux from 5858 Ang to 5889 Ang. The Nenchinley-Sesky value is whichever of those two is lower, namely 17.3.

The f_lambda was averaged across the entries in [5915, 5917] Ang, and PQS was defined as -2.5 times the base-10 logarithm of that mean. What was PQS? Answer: -3.01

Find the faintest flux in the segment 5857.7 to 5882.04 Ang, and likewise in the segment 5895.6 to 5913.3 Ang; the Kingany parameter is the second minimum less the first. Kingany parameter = -4.2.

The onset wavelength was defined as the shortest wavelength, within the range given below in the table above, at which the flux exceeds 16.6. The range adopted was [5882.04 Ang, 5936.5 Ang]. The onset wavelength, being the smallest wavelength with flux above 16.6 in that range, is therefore 5884.08 Ang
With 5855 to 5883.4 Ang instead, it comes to 5855.69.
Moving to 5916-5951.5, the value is 5919.41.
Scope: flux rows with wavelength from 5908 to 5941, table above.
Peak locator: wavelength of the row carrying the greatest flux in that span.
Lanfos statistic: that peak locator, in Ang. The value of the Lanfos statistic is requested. 5908.52 Ang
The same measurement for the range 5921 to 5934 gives 5930.32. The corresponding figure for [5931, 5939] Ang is 5937.15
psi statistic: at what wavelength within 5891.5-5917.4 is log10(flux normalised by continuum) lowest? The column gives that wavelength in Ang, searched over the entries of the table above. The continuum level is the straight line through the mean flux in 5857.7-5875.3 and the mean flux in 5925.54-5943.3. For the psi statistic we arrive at 5897.64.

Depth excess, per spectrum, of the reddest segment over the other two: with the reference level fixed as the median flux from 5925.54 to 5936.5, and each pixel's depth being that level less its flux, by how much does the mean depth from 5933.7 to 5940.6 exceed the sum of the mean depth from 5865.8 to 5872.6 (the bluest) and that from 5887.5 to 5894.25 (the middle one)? -2.4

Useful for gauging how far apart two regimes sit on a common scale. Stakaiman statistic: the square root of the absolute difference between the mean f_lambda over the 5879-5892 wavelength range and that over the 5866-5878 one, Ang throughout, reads 1.3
